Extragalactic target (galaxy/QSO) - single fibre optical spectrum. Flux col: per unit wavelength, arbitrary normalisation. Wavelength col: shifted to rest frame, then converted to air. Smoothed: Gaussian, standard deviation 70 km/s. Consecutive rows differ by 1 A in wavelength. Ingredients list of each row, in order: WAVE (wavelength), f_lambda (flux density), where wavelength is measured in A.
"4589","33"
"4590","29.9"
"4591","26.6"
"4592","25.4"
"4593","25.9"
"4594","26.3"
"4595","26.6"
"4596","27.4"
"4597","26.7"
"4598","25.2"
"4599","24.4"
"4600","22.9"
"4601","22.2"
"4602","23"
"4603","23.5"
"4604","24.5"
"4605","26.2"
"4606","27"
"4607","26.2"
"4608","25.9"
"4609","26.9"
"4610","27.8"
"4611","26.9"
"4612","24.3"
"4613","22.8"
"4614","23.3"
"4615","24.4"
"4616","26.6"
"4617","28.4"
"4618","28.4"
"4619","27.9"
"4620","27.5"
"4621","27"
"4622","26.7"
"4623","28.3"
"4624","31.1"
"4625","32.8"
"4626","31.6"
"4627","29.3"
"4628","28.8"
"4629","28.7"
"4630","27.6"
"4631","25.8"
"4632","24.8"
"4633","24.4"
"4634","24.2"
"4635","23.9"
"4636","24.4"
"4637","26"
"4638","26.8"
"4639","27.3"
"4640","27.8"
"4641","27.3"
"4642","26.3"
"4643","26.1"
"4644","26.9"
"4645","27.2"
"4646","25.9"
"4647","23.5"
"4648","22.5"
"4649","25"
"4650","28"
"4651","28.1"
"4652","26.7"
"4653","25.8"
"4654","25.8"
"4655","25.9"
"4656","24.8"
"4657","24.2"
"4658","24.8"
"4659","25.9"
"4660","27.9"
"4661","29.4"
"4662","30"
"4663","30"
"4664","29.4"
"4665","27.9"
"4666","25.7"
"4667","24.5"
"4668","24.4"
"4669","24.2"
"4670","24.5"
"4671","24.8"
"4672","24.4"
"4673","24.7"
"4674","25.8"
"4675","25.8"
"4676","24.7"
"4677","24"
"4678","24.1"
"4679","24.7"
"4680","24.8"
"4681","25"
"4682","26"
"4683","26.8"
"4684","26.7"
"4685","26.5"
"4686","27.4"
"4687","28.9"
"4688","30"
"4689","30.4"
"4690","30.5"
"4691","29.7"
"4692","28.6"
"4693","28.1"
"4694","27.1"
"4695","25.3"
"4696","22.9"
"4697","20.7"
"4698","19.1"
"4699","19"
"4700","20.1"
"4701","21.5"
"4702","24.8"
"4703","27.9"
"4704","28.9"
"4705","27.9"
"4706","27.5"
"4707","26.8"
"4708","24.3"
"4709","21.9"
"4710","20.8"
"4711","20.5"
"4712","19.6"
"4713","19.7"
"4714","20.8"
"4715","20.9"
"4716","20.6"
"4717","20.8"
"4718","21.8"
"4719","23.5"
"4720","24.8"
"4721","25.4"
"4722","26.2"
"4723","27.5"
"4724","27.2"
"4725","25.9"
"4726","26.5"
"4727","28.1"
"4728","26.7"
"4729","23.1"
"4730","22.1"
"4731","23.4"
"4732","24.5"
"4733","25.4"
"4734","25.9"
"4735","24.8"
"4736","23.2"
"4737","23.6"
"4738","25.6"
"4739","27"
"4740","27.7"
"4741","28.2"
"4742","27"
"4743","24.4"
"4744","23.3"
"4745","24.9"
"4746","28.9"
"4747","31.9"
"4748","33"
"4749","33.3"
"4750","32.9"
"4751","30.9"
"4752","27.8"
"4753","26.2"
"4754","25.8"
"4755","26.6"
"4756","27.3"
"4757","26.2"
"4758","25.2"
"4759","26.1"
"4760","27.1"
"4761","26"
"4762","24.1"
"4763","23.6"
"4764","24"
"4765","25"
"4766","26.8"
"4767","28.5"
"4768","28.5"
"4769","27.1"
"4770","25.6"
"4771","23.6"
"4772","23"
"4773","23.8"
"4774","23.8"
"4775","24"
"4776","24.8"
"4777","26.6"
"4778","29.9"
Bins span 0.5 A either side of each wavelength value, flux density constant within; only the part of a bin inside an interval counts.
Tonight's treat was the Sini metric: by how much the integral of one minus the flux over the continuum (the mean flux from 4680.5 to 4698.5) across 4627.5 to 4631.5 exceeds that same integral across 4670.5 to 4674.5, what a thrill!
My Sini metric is -0.4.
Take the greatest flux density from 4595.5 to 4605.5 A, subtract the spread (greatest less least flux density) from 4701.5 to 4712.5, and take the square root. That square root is 4.3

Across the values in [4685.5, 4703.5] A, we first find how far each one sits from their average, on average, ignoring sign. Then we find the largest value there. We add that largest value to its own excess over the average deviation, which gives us 57.5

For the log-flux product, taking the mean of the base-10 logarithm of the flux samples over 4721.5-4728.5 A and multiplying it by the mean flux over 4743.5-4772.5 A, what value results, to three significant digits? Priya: 38.6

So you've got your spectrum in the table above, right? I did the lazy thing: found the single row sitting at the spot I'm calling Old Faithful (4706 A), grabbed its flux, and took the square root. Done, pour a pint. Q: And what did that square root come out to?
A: 5.24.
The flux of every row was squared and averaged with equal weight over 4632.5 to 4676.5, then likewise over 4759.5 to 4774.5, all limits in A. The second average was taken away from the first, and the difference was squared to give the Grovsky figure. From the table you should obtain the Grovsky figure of 1020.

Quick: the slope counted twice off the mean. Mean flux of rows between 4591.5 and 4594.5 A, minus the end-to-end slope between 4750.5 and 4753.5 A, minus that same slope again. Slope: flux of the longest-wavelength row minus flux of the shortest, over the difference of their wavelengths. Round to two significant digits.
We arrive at 31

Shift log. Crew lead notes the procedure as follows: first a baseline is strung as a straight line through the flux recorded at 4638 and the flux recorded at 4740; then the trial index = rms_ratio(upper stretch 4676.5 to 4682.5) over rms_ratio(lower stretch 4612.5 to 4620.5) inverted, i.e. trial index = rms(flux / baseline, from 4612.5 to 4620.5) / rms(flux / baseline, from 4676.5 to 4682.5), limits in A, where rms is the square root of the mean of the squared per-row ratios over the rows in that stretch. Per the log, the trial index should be 1.08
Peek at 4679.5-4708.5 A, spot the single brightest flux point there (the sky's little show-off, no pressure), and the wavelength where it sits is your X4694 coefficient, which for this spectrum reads 4690 A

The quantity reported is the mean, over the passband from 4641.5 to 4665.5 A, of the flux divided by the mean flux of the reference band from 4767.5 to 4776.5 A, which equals 1.07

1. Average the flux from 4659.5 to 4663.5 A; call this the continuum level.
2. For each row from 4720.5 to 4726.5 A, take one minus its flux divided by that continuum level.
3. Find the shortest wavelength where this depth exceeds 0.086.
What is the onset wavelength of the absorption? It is 4721 A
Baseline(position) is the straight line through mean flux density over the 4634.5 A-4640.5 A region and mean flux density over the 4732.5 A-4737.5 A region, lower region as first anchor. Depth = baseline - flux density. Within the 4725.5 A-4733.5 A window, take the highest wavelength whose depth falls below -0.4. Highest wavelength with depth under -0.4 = 4733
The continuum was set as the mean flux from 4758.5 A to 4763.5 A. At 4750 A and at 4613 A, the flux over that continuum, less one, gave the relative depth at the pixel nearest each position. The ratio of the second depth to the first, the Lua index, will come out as -0.3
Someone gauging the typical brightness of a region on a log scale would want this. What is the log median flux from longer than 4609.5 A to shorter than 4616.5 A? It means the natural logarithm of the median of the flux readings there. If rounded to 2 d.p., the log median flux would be 3.19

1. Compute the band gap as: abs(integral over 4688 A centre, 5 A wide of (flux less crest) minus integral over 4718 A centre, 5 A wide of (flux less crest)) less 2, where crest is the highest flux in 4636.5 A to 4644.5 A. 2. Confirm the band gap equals 34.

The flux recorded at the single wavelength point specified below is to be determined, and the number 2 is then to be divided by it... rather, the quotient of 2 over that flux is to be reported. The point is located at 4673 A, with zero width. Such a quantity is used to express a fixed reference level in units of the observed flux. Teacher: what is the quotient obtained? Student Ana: 0.081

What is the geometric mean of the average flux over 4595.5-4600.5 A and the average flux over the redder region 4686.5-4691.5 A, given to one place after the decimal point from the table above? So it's 27.5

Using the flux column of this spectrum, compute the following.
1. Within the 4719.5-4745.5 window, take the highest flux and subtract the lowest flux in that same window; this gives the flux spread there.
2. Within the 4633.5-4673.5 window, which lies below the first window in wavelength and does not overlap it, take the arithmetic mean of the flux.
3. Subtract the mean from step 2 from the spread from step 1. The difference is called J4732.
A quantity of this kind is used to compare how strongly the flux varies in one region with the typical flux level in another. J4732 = -20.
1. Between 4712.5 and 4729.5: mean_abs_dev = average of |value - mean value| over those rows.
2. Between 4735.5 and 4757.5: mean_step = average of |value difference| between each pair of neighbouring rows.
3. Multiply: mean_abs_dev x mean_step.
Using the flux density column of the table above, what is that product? 3.6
